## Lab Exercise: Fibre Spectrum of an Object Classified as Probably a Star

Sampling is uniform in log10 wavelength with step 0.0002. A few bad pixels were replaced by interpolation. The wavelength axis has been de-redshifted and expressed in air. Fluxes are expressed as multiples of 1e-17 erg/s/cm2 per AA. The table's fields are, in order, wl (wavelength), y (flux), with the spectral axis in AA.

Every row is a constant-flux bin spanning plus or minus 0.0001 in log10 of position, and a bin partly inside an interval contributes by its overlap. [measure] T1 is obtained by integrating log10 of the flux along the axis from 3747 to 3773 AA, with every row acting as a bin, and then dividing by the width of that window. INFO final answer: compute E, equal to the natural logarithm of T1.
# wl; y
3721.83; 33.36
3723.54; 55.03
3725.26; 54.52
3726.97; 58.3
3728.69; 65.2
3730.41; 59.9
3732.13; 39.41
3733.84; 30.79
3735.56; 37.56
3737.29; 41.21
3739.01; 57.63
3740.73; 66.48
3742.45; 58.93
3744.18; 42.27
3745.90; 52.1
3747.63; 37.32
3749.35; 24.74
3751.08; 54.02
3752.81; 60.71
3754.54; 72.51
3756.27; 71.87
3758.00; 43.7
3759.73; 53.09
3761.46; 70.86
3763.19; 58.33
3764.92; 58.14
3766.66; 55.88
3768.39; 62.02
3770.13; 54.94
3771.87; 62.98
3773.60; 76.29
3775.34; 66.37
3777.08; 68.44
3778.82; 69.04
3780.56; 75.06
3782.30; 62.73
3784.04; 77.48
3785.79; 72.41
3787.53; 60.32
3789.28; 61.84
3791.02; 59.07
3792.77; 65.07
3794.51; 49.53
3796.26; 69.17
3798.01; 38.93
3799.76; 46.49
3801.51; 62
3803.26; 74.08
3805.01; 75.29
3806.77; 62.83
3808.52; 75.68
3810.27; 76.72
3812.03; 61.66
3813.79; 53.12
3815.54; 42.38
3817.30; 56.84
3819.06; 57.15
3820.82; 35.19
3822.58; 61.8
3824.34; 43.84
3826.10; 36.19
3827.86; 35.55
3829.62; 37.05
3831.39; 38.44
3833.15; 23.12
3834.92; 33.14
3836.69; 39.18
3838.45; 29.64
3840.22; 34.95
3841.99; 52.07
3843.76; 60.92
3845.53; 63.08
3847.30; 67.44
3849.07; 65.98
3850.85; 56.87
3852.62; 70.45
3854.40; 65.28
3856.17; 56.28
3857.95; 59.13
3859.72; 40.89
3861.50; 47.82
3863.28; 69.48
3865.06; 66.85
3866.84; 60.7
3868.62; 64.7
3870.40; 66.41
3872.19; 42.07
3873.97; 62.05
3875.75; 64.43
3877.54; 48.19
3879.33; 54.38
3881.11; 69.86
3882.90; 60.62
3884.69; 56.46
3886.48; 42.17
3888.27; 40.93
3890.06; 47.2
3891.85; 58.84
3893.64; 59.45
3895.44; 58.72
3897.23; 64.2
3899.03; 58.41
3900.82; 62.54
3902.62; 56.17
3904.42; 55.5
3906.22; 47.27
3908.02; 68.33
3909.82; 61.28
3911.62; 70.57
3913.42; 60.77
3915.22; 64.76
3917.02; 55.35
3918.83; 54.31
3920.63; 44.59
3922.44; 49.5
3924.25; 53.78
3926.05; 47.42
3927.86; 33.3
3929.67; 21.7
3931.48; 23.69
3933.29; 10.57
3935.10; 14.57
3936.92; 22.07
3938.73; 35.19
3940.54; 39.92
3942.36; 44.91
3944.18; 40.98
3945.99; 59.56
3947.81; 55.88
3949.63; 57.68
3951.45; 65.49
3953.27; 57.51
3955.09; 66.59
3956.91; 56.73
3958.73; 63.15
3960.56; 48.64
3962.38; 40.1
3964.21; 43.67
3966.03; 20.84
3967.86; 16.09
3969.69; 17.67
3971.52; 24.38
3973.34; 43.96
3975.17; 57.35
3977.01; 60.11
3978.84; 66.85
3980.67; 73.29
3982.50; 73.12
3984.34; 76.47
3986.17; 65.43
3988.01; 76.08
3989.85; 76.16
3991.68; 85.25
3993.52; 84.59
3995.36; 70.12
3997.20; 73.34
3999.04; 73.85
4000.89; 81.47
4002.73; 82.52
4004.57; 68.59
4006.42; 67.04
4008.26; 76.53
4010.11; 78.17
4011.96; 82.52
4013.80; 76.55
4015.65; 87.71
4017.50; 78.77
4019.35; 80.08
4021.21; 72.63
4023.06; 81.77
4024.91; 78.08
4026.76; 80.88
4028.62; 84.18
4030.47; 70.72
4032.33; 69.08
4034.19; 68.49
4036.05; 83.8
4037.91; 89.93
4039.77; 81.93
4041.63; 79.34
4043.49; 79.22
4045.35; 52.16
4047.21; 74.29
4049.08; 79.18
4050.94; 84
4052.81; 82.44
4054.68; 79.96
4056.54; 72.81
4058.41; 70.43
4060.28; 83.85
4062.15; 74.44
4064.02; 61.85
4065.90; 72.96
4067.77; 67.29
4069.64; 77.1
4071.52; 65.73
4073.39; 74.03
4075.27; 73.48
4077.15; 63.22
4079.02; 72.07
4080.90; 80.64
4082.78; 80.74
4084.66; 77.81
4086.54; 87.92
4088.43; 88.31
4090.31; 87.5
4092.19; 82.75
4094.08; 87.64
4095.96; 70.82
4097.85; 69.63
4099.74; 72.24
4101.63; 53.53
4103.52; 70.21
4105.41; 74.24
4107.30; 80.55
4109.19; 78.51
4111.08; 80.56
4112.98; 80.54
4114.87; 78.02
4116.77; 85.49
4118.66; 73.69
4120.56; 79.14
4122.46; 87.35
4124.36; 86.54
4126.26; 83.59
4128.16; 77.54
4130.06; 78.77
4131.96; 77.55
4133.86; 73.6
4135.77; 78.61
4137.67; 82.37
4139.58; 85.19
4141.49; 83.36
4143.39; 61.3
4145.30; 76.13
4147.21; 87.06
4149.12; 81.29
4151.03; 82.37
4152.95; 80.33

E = 0.553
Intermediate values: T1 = 1.74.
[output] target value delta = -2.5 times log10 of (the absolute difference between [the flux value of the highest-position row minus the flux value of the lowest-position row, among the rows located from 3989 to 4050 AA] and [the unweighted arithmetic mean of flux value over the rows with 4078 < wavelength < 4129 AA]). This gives -4.70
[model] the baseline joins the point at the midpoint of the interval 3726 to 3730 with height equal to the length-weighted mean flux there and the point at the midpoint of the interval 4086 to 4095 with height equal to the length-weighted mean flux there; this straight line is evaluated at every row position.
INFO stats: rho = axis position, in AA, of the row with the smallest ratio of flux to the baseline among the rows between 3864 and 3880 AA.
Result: 3872.19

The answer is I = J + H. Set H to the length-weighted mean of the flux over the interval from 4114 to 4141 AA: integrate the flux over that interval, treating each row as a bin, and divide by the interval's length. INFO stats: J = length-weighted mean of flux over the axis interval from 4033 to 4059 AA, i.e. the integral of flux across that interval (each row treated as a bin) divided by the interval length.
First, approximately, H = 81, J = 77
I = 158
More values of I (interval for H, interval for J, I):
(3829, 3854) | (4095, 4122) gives 124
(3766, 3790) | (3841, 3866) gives 126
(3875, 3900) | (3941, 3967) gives 107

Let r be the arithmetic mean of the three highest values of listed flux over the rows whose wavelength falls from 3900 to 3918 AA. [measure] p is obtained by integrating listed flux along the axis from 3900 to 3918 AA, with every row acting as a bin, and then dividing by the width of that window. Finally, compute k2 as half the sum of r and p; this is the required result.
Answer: 64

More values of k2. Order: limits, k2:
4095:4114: 77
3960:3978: 46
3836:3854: 61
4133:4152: 82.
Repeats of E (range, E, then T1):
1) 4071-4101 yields 0.634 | 1.88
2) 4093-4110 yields 0.620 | 1.86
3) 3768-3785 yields 0.603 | 1.83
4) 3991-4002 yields 0.637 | 1.89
